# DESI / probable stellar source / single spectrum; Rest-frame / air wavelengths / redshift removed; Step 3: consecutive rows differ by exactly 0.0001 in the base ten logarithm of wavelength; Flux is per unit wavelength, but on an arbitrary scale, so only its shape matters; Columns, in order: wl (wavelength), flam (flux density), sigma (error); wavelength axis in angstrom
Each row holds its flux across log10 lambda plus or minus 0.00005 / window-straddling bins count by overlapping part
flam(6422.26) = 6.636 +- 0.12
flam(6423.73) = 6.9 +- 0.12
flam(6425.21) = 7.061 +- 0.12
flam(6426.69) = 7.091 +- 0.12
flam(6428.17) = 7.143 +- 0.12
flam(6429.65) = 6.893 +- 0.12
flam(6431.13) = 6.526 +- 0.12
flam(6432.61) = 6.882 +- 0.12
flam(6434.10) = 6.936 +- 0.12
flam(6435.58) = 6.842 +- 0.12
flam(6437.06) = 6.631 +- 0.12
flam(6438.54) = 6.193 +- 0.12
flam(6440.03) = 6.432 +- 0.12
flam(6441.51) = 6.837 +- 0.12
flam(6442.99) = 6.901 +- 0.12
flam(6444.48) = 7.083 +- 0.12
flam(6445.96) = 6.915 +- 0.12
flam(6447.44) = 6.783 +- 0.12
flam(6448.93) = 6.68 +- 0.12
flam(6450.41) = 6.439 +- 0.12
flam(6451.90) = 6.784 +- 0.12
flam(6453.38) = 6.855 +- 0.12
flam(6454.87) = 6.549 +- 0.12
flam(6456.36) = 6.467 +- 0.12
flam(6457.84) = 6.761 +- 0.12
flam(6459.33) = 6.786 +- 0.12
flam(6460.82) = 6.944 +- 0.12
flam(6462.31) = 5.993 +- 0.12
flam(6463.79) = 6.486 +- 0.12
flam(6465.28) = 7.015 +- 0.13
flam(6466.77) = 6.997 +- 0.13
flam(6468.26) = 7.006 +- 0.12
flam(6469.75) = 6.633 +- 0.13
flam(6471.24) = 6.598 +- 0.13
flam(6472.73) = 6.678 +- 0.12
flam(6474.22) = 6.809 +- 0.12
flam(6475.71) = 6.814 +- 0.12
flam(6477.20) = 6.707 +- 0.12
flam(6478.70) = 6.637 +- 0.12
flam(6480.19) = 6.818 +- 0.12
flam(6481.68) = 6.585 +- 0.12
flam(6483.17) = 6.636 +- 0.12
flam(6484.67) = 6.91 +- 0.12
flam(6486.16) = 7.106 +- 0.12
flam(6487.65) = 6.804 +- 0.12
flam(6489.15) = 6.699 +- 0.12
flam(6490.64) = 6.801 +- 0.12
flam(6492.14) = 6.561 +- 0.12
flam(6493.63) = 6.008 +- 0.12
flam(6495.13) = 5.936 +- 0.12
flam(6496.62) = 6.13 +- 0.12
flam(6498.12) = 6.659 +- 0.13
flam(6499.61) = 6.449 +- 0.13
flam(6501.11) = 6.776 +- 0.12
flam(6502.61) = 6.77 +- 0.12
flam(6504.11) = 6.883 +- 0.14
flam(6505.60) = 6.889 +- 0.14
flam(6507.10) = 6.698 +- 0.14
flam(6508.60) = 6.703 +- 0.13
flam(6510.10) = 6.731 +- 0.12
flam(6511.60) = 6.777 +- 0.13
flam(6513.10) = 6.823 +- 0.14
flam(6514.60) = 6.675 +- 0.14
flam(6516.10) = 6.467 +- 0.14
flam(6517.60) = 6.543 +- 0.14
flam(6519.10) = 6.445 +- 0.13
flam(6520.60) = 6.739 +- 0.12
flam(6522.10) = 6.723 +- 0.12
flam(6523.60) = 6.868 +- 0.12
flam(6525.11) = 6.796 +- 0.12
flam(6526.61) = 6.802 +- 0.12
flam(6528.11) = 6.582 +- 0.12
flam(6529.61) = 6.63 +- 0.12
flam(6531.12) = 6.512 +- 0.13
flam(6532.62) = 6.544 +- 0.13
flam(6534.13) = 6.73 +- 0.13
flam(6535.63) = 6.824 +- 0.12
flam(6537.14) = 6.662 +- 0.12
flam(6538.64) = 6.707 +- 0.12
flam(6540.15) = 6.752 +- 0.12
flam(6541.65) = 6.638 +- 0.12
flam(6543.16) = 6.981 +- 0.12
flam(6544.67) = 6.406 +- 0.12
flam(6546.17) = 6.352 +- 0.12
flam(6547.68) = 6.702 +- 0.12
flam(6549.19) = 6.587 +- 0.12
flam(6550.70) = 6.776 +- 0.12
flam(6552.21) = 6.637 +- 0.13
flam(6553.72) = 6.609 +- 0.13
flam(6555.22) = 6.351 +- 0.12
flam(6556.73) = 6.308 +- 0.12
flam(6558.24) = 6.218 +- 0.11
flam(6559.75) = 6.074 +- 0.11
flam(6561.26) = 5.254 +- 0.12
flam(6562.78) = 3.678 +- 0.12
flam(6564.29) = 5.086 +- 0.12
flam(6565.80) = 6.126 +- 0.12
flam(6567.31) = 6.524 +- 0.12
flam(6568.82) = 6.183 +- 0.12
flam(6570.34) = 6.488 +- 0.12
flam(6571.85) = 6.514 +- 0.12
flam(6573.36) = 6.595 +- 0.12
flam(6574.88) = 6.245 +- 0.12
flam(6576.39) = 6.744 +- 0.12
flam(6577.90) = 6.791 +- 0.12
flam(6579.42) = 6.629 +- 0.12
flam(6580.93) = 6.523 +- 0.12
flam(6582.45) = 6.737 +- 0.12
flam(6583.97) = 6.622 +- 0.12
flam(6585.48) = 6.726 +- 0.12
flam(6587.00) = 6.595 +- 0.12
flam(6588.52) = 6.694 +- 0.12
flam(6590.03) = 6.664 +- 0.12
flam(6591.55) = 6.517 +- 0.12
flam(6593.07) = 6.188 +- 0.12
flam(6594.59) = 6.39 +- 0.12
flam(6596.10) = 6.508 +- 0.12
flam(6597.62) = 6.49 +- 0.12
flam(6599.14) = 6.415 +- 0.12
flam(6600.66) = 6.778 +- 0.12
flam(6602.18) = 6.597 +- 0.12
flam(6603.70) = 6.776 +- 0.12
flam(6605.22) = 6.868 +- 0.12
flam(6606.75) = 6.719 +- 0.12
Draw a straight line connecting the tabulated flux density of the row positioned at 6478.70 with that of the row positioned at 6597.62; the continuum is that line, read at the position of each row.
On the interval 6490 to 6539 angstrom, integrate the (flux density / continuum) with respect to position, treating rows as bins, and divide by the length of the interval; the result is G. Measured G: 1.01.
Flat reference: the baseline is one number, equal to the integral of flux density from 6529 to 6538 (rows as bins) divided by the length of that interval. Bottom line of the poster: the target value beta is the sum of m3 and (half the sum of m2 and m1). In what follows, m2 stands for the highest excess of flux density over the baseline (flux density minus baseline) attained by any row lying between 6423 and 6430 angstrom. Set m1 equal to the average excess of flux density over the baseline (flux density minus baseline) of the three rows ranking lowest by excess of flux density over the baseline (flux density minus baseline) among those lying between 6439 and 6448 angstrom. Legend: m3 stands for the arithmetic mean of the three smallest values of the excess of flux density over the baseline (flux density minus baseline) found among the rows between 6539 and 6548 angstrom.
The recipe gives 0.08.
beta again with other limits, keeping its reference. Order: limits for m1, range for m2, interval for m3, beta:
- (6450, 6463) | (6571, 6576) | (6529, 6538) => -0.29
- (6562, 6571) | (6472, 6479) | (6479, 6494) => -1.03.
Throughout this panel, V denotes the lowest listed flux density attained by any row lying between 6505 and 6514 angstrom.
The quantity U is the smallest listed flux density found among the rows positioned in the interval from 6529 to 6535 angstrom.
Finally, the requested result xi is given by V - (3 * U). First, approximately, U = 6.512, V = 6.698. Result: -12.8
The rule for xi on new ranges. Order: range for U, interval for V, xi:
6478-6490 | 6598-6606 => -13.3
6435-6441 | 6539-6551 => -12.2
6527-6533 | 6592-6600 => -13.3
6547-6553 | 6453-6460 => -13.3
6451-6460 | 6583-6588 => -12.8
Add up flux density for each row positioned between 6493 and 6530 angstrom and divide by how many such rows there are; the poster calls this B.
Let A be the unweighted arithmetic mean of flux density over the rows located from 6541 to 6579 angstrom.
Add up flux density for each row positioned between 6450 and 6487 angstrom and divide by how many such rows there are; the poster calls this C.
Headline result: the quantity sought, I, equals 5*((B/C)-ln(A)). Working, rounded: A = 6.27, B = 6.62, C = 6.72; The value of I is -4.26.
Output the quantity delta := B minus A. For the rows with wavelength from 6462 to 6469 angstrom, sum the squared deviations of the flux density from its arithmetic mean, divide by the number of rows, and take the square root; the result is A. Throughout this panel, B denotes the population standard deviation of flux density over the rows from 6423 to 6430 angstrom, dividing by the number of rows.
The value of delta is -0.30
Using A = 0.41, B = 0.102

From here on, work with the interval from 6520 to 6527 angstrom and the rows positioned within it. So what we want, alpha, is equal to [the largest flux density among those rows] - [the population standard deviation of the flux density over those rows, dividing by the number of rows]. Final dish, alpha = 6.82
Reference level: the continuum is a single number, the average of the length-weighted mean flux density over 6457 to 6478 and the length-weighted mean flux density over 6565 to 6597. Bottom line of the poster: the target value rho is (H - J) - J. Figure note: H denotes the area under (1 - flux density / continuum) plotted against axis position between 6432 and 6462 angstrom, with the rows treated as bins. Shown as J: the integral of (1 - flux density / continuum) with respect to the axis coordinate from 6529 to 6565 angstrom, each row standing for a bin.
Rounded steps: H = -0.4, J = 1.6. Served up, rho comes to -4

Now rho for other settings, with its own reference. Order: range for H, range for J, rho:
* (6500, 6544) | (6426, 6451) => 1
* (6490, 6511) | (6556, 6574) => -4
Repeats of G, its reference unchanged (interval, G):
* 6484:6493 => 1.03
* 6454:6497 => 1.00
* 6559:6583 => 0.94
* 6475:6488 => 1.02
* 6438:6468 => 1.01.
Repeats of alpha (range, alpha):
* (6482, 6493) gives 6.94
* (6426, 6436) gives 6.96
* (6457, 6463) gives 6.57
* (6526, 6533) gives 6.70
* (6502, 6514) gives 6.82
